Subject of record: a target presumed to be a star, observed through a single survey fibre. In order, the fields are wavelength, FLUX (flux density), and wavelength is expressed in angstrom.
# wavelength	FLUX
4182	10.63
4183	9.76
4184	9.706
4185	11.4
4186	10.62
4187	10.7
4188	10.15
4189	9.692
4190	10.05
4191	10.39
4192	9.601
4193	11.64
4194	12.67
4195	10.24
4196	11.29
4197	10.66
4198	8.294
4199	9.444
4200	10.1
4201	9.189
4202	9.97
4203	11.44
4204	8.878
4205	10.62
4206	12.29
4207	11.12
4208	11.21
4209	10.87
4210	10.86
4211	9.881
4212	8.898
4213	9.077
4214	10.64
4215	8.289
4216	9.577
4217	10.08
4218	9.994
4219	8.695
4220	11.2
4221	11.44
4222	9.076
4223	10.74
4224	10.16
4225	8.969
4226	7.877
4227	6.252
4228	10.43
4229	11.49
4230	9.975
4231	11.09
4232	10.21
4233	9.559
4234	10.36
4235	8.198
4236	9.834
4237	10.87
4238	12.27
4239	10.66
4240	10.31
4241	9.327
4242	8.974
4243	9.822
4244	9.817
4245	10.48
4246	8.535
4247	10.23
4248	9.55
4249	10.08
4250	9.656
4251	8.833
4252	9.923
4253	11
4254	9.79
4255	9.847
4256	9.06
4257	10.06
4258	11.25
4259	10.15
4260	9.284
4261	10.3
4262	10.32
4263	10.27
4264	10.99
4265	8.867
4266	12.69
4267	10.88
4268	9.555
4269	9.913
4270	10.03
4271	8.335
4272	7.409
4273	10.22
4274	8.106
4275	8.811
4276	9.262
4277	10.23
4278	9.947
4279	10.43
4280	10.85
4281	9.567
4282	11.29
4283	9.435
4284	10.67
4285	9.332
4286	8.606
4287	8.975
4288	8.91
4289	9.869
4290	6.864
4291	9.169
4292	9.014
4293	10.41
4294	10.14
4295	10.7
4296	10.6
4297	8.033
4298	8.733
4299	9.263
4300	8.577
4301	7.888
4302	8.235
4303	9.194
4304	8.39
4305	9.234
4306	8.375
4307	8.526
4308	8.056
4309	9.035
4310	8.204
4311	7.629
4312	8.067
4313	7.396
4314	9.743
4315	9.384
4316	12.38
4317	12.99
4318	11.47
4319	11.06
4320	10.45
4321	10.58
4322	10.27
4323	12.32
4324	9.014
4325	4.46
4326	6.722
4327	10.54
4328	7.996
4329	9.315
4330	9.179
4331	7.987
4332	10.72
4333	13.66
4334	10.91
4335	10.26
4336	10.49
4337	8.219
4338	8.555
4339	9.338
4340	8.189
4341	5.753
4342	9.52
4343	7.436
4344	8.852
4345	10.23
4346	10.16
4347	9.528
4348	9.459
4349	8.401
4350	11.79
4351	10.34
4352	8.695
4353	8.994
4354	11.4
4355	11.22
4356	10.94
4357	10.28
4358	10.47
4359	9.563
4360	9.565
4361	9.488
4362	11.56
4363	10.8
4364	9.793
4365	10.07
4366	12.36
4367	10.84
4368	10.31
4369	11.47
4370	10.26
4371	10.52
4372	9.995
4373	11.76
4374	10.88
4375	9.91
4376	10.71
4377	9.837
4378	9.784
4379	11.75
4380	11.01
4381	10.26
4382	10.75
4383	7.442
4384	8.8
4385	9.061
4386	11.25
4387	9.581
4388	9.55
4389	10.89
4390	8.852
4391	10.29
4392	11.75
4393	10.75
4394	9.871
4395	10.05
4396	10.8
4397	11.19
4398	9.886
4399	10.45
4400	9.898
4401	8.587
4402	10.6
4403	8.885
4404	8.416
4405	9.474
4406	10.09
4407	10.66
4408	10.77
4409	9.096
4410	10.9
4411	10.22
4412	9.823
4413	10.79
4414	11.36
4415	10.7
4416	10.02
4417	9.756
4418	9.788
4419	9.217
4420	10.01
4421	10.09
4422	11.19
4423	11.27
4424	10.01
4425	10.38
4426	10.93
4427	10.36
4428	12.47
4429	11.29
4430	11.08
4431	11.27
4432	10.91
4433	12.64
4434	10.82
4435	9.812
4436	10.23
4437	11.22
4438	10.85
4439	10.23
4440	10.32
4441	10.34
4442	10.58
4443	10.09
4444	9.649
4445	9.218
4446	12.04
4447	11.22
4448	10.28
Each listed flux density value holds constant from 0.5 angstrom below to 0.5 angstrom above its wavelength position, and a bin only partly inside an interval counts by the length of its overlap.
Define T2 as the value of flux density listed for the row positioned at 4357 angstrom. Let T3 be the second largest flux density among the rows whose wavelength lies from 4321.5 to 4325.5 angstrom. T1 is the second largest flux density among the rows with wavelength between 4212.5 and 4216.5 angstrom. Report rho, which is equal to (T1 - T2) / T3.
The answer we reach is -0.07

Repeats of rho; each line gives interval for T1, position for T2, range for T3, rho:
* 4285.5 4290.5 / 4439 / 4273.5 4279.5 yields -0.12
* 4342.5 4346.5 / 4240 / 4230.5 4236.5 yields -0.01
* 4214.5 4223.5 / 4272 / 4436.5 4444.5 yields 0.35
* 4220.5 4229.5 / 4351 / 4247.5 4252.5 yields 0.11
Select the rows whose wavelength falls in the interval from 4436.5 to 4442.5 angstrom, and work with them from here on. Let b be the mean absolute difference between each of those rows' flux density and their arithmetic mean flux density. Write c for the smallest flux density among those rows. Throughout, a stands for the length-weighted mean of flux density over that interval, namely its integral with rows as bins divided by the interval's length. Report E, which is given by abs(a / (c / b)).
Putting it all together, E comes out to 0.3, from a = 10.6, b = 0.30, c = 10.23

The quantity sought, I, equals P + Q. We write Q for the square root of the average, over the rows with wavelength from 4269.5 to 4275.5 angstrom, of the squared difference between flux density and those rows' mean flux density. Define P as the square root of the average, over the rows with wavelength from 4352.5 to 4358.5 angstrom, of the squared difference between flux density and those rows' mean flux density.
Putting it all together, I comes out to 1.8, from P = 0.80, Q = 1.0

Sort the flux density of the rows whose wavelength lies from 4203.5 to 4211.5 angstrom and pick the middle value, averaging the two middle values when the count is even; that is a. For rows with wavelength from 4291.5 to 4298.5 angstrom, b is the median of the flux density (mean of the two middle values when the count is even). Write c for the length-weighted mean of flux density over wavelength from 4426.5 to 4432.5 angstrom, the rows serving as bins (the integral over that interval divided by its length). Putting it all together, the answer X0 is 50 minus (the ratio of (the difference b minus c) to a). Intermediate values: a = 10.9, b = 10.1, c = 11.2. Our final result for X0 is 50.1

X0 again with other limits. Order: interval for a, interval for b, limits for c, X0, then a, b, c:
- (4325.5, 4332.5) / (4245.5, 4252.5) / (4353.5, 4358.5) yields 50.1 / 9.2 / 9.7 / 10.9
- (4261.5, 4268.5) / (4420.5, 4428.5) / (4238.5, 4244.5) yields 49.9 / 10.3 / 10.7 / 9.8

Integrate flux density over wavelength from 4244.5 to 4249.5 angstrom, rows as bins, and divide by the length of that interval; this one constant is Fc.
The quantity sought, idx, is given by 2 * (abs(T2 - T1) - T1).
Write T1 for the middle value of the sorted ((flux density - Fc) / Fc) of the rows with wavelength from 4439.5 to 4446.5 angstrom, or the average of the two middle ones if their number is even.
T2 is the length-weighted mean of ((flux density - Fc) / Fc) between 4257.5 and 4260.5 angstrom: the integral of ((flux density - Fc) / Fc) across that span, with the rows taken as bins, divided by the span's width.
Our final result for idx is -0.09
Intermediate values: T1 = 0.06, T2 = 0.05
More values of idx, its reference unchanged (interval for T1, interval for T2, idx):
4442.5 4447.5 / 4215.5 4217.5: -0.01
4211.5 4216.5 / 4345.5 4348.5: 0.27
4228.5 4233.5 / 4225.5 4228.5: 0.33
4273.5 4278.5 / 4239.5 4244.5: 0.18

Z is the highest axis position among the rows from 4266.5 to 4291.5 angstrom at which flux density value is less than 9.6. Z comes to 4291 angstrom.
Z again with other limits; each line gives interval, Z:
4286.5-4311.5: 4311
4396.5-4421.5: 4419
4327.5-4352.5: 4352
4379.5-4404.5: 4404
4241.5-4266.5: 4265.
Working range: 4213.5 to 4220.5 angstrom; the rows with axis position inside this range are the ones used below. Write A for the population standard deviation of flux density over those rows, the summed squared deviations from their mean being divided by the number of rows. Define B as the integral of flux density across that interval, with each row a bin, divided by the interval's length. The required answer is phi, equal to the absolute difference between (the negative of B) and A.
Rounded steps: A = 0.95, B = 9.8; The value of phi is 10.7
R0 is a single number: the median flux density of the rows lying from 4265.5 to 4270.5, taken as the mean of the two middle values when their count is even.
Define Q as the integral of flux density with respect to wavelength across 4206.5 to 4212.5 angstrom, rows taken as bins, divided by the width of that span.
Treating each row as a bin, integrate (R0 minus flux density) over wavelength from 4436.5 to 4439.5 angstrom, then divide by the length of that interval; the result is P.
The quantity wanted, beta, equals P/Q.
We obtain -0.07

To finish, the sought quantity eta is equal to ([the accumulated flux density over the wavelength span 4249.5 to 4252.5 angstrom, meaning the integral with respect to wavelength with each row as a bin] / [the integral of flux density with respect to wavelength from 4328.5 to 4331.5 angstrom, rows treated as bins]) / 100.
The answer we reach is 0.0107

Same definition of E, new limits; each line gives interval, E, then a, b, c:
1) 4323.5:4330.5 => 2.8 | 8.2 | 1.53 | 4.46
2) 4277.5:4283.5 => 0.7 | 10.3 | 0.60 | 9.435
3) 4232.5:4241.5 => 1.0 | 10.2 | 0.82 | 8.198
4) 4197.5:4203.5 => 0.9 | 9.7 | 0.76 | 8.294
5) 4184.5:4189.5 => 0.5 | 10.5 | 0.47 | 9.692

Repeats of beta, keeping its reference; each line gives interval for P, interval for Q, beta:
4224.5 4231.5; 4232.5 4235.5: 0.06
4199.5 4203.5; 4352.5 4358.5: -0.01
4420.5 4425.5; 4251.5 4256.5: -0.06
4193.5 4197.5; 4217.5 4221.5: -0.11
